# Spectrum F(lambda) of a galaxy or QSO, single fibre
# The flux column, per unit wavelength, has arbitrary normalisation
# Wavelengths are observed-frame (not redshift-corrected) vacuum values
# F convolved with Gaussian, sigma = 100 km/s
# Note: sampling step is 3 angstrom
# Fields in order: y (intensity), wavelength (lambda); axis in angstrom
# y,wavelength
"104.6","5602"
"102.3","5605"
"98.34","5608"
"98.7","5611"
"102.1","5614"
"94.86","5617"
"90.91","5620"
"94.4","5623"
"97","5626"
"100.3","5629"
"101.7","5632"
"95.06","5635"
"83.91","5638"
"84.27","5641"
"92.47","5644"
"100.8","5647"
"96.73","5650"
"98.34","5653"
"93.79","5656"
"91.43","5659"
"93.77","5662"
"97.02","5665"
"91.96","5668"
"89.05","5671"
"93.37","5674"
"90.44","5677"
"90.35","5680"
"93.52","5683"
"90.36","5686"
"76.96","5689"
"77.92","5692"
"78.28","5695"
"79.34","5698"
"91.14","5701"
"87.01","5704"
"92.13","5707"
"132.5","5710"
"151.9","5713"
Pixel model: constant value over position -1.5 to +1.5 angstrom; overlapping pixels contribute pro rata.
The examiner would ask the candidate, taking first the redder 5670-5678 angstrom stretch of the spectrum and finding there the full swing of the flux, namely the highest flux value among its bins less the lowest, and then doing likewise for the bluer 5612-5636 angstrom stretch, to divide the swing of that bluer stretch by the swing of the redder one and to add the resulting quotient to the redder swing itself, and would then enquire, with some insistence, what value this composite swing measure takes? 6.9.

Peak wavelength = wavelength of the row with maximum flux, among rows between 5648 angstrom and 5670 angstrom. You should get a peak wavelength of 5653 angstrom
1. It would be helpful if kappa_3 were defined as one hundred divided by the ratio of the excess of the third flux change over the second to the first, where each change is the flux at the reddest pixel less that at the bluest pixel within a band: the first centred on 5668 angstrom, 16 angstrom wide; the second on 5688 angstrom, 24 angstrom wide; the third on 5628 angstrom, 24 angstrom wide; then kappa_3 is -267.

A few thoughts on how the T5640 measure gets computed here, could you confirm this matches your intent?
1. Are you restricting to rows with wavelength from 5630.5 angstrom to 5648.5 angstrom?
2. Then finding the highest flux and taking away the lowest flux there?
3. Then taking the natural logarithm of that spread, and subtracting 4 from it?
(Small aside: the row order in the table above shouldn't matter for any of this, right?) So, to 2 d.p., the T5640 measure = -1.12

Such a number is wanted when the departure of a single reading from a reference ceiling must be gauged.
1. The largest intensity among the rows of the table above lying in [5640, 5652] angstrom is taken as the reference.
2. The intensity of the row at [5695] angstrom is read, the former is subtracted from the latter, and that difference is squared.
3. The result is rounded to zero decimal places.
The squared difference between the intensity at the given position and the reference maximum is 507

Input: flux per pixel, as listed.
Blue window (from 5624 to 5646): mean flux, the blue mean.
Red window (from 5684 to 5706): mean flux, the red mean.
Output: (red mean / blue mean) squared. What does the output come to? 0.79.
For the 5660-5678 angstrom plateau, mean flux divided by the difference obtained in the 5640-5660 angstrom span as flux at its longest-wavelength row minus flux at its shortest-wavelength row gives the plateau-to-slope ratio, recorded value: 13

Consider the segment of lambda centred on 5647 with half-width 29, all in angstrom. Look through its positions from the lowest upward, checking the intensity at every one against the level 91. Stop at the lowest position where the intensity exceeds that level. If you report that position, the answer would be 5623 angstrom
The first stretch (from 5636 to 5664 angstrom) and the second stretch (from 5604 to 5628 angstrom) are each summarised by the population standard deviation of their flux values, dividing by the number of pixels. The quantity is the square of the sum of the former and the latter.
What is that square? 82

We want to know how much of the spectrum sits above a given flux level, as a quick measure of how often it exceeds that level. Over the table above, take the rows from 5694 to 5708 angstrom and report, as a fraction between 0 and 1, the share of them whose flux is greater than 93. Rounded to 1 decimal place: 0.0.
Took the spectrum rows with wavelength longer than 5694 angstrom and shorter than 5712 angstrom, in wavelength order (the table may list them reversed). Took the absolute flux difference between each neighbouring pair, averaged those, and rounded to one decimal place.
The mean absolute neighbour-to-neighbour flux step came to 12.5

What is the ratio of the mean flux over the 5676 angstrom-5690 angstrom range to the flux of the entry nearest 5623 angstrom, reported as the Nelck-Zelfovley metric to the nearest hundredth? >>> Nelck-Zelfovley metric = 0.94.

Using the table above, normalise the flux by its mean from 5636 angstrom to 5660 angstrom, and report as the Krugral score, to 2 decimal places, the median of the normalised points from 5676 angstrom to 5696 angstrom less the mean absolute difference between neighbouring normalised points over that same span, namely 0.94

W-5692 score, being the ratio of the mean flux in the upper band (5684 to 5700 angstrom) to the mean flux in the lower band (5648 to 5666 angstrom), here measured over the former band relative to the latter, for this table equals 0.85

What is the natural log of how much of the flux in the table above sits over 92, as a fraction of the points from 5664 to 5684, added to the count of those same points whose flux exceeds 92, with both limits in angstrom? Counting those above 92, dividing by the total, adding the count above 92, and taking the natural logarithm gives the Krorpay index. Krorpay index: 1.2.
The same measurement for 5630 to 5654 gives 1.9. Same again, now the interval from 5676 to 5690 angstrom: 0.2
